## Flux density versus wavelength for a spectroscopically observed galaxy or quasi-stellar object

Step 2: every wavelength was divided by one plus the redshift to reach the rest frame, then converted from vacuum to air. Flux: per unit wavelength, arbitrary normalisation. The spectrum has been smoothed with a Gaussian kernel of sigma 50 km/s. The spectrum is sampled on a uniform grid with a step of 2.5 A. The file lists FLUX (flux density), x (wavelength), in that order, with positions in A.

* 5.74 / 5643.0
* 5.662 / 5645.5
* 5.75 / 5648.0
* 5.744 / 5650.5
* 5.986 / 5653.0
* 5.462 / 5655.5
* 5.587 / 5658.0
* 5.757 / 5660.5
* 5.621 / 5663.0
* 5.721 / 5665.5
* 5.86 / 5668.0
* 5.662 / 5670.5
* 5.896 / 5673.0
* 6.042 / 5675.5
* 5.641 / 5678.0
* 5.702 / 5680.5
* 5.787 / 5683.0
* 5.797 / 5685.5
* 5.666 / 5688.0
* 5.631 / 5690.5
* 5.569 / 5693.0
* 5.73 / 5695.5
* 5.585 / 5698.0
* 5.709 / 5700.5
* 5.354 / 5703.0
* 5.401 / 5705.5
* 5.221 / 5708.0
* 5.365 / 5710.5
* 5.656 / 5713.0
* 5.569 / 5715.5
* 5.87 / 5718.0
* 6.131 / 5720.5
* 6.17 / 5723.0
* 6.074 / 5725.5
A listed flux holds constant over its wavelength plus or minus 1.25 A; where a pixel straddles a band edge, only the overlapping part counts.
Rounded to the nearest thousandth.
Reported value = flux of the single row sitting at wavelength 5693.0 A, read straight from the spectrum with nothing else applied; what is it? 5.569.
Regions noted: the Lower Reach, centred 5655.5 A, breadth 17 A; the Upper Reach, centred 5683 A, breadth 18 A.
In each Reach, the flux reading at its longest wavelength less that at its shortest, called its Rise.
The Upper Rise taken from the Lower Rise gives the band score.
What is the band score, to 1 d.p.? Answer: 0.3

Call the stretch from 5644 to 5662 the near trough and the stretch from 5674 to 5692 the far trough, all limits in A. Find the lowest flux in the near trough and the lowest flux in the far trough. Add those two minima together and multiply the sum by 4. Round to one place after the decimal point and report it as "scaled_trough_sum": 44.4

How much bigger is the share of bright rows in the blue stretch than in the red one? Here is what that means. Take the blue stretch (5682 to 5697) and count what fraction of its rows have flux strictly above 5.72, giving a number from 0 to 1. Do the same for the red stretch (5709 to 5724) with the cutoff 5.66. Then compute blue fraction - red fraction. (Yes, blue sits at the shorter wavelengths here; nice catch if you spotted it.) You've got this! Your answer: 0.0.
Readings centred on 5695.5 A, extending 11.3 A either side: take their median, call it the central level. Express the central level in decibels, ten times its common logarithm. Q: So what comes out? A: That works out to 7.51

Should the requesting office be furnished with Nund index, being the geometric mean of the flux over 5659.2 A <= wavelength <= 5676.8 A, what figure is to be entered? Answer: 5.79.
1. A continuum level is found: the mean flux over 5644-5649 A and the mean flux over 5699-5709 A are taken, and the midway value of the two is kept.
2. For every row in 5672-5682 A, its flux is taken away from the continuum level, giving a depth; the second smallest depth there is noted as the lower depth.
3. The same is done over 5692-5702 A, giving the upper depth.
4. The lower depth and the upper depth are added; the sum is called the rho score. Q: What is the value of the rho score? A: -0.5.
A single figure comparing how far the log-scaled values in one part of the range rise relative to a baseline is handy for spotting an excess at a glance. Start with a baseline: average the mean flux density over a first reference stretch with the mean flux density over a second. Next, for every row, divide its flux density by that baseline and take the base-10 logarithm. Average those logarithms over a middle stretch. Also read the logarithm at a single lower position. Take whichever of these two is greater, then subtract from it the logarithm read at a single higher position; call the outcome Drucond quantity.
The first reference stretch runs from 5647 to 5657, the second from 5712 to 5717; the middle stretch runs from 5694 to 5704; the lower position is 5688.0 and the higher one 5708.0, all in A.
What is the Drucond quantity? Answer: 0.036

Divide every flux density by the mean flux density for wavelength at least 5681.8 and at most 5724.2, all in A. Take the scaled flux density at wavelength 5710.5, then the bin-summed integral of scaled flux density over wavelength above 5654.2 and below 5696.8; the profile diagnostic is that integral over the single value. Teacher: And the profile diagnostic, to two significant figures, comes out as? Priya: 45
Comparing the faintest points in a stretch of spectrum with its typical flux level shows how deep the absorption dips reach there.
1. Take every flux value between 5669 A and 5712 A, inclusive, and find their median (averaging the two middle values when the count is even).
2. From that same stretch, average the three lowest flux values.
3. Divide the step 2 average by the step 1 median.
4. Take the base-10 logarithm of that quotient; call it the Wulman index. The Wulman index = -0.028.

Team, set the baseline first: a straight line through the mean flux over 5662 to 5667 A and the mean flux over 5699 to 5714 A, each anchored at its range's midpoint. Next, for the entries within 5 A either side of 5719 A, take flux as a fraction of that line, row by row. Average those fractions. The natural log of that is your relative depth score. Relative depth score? 0.10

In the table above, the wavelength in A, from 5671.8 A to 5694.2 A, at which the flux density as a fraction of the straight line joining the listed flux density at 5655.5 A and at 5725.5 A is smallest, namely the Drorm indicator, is 5693.0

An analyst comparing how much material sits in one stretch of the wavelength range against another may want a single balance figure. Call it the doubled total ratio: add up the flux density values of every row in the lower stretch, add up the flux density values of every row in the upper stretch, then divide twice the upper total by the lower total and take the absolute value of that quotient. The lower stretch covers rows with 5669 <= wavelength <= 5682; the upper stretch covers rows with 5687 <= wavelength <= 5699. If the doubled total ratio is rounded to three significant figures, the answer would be 1.95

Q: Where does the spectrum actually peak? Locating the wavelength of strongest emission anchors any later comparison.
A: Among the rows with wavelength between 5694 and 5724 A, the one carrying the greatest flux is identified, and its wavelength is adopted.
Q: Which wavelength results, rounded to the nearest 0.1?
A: 5723.0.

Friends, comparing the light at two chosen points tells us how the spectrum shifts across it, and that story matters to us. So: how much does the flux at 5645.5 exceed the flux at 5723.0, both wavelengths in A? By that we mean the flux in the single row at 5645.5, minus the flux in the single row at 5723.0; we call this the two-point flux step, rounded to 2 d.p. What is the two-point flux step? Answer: -0.51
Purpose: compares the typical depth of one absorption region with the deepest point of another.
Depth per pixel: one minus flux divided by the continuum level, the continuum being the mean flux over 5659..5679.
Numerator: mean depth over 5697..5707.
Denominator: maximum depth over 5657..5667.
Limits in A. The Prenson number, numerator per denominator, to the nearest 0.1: 1.4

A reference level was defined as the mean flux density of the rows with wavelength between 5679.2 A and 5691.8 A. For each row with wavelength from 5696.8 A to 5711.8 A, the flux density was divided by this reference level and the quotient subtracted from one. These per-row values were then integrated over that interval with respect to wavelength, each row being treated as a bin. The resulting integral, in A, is 0.73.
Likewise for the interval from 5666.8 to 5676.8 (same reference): -0.26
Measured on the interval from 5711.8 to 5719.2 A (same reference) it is 0.02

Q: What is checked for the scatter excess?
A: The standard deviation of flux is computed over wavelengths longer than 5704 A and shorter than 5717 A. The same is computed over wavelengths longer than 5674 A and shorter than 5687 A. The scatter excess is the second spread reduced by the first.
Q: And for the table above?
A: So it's -0.02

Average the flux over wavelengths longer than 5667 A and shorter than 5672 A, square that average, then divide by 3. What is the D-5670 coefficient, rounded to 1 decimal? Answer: 11.1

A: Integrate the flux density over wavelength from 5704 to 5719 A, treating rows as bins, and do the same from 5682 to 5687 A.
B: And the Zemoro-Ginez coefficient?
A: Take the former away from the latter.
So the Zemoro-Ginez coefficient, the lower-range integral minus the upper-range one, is -54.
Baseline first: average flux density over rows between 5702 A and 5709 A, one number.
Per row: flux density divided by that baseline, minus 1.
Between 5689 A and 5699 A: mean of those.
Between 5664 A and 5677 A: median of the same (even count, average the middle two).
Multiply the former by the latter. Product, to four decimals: 0.0057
